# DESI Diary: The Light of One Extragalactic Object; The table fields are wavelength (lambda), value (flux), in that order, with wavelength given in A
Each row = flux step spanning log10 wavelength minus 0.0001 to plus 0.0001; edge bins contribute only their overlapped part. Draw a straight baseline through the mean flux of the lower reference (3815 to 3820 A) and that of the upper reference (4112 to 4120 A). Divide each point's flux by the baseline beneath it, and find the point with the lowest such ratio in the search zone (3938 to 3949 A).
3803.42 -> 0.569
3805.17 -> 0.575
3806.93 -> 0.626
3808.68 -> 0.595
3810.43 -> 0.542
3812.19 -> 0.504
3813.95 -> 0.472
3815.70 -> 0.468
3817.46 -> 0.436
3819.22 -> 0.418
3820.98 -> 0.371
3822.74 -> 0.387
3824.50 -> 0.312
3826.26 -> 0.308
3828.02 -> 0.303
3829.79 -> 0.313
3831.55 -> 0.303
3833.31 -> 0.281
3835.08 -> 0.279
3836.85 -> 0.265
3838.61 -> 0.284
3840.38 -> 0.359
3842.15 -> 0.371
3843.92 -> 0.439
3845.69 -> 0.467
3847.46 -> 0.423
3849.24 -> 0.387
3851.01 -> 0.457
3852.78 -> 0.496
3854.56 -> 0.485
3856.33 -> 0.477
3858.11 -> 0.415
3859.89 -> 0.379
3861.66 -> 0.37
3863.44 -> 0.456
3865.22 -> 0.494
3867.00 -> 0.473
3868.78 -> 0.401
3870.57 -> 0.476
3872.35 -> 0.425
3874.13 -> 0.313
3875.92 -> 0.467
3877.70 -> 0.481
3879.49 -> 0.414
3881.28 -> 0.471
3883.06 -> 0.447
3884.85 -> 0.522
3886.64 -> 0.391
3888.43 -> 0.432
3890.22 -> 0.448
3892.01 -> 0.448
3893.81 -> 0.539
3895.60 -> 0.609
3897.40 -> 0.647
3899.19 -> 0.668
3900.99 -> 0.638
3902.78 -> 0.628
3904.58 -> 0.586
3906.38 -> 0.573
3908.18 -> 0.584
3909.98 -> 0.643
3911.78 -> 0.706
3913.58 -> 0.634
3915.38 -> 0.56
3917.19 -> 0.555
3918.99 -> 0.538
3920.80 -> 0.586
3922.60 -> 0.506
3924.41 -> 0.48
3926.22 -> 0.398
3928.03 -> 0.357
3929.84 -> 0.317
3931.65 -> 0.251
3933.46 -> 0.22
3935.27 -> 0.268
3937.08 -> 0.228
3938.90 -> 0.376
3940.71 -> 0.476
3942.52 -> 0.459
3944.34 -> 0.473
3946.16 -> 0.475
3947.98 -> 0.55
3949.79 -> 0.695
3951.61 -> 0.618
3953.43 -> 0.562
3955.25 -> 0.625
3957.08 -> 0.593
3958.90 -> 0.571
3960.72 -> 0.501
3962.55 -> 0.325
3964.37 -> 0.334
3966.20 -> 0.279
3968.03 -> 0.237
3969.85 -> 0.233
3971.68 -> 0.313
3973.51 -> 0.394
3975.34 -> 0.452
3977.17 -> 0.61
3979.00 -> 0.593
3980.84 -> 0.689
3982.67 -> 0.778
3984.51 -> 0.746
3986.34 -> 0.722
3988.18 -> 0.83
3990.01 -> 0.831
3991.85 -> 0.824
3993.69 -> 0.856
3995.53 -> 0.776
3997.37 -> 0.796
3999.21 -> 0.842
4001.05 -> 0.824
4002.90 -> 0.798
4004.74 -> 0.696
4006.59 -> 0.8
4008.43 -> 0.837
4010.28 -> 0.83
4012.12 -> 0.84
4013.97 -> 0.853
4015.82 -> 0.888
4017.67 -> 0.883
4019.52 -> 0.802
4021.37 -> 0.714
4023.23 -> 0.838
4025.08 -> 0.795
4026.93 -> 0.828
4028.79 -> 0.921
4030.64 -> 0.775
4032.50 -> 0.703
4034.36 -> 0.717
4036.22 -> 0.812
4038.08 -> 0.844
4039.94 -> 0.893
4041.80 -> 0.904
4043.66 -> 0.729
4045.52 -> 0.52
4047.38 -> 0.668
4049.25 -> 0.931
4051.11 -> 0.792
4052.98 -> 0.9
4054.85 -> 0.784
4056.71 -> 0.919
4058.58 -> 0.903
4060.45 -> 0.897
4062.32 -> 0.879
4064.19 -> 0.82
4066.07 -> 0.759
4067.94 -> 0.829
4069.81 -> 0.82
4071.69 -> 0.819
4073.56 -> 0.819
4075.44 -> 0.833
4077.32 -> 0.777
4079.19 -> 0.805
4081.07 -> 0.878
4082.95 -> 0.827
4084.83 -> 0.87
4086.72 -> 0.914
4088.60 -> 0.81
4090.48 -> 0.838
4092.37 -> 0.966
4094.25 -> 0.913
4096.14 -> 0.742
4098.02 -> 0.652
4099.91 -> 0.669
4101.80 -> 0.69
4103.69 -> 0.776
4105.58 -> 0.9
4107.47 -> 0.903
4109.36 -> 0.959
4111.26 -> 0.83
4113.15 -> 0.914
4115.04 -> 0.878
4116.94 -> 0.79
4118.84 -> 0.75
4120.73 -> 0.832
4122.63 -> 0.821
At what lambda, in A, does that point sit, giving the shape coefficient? 3938.90 A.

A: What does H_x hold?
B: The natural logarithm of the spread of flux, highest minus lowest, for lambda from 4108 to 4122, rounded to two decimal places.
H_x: -1.57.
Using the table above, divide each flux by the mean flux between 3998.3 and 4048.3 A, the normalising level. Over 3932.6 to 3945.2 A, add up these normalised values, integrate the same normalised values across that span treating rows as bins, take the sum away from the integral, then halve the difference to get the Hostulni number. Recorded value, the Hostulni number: 1.3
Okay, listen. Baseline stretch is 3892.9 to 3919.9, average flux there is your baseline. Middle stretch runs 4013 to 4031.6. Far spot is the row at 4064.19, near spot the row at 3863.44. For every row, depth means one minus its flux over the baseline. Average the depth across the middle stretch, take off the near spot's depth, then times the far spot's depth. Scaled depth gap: 0.22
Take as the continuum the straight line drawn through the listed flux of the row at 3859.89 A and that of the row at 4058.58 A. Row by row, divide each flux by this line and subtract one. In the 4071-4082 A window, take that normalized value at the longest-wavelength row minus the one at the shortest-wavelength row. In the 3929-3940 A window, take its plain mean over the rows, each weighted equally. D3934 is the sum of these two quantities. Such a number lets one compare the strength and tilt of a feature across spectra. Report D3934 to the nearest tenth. -0.5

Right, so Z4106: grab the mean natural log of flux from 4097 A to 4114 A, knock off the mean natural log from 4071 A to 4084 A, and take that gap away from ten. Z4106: 10.0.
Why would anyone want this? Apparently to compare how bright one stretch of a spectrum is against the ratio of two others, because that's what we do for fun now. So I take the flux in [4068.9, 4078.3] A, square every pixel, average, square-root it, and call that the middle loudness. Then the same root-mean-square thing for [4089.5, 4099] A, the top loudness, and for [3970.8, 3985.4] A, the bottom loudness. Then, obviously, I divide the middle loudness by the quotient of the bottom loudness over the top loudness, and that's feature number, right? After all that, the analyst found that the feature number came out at 1.14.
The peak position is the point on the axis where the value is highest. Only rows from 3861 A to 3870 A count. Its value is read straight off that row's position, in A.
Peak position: 3865.22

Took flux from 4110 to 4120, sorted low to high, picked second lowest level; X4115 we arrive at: 0.79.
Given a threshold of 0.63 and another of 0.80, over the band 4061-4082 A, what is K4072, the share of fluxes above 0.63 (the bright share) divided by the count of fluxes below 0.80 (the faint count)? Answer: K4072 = 0.50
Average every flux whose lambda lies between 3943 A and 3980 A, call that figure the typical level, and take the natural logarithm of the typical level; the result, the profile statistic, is -0.75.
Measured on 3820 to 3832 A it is -1.11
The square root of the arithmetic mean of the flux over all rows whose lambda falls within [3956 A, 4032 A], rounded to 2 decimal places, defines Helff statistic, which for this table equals 0.83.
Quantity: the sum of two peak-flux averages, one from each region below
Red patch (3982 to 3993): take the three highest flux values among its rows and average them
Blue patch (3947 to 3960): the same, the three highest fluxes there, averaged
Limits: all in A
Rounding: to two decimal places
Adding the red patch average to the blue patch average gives 1.47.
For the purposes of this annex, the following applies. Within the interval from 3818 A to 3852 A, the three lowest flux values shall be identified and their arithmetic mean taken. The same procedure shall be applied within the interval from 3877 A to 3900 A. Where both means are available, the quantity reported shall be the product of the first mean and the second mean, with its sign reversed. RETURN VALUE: -0.11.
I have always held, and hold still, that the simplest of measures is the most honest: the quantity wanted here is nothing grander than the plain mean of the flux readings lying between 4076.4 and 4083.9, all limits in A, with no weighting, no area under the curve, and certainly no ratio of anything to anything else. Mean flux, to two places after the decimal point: 0.82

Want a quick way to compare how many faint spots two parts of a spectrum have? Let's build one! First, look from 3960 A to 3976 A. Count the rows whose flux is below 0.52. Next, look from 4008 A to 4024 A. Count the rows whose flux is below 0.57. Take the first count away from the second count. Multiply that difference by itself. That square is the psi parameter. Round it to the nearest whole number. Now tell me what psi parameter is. 81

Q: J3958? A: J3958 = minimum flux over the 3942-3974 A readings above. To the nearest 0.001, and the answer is 0.233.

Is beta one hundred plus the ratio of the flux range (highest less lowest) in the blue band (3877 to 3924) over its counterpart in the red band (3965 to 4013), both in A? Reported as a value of 100.5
